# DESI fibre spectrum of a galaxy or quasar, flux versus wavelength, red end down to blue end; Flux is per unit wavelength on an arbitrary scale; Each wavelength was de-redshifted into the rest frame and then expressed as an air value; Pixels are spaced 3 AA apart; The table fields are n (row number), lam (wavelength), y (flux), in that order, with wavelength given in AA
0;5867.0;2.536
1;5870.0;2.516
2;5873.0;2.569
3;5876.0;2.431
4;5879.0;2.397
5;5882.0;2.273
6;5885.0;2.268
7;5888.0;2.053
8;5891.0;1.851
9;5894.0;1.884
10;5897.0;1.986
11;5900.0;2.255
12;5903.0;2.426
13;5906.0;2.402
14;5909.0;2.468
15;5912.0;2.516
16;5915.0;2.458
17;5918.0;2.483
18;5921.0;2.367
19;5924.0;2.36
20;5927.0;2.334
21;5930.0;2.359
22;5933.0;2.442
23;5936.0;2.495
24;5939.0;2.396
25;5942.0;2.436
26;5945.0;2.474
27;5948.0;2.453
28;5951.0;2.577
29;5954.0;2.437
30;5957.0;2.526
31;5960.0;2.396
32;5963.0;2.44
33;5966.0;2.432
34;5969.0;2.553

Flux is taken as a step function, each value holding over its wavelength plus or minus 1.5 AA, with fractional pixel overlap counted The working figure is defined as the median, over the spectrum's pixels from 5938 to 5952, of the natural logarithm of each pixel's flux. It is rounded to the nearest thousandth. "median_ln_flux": 0.897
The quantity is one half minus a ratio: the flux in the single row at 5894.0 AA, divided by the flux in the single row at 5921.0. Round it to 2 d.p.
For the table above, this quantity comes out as -0.30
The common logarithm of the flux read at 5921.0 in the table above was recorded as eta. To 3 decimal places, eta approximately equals 0.374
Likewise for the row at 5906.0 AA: 0.381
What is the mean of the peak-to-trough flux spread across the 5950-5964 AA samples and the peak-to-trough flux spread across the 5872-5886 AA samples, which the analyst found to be 0.24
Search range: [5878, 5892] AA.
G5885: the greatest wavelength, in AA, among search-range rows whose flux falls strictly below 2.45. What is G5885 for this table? 5891.0 AA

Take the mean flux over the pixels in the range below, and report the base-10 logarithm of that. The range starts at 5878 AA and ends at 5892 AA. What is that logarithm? 0.34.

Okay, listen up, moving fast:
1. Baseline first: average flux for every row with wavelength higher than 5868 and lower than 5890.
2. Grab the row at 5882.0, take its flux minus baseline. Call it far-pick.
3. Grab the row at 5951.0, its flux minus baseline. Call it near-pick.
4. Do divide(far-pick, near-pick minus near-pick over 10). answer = -0.4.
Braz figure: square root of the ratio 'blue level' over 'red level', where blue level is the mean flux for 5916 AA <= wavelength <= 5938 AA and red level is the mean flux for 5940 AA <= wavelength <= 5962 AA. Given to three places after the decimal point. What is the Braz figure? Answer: 0.987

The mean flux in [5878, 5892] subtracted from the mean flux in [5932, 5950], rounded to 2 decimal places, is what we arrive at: 0.28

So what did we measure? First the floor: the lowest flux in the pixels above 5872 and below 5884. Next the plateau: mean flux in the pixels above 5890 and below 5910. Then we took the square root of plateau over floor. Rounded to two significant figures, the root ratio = 0.98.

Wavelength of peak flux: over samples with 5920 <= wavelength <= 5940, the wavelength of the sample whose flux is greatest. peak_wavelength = 5936.0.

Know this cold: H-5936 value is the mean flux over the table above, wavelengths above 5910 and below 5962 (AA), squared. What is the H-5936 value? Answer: 5.96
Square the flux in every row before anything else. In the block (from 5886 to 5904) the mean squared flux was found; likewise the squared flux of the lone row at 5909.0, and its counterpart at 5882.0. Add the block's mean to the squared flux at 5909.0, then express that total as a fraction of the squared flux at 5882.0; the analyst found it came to 2.02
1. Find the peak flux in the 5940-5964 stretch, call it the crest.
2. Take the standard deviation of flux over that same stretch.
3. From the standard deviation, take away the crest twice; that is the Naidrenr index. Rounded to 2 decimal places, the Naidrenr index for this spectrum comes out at -5.10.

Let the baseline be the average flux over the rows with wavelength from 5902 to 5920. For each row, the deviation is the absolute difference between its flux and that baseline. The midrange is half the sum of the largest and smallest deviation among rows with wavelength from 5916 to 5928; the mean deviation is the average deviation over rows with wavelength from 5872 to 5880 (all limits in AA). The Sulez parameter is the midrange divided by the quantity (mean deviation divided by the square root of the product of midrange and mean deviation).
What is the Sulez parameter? 0.08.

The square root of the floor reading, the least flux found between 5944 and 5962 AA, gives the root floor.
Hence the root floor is 1.55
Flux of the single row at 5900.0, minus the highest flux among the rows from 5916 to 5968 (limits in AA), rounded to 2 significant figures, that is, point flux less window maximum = -0.32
